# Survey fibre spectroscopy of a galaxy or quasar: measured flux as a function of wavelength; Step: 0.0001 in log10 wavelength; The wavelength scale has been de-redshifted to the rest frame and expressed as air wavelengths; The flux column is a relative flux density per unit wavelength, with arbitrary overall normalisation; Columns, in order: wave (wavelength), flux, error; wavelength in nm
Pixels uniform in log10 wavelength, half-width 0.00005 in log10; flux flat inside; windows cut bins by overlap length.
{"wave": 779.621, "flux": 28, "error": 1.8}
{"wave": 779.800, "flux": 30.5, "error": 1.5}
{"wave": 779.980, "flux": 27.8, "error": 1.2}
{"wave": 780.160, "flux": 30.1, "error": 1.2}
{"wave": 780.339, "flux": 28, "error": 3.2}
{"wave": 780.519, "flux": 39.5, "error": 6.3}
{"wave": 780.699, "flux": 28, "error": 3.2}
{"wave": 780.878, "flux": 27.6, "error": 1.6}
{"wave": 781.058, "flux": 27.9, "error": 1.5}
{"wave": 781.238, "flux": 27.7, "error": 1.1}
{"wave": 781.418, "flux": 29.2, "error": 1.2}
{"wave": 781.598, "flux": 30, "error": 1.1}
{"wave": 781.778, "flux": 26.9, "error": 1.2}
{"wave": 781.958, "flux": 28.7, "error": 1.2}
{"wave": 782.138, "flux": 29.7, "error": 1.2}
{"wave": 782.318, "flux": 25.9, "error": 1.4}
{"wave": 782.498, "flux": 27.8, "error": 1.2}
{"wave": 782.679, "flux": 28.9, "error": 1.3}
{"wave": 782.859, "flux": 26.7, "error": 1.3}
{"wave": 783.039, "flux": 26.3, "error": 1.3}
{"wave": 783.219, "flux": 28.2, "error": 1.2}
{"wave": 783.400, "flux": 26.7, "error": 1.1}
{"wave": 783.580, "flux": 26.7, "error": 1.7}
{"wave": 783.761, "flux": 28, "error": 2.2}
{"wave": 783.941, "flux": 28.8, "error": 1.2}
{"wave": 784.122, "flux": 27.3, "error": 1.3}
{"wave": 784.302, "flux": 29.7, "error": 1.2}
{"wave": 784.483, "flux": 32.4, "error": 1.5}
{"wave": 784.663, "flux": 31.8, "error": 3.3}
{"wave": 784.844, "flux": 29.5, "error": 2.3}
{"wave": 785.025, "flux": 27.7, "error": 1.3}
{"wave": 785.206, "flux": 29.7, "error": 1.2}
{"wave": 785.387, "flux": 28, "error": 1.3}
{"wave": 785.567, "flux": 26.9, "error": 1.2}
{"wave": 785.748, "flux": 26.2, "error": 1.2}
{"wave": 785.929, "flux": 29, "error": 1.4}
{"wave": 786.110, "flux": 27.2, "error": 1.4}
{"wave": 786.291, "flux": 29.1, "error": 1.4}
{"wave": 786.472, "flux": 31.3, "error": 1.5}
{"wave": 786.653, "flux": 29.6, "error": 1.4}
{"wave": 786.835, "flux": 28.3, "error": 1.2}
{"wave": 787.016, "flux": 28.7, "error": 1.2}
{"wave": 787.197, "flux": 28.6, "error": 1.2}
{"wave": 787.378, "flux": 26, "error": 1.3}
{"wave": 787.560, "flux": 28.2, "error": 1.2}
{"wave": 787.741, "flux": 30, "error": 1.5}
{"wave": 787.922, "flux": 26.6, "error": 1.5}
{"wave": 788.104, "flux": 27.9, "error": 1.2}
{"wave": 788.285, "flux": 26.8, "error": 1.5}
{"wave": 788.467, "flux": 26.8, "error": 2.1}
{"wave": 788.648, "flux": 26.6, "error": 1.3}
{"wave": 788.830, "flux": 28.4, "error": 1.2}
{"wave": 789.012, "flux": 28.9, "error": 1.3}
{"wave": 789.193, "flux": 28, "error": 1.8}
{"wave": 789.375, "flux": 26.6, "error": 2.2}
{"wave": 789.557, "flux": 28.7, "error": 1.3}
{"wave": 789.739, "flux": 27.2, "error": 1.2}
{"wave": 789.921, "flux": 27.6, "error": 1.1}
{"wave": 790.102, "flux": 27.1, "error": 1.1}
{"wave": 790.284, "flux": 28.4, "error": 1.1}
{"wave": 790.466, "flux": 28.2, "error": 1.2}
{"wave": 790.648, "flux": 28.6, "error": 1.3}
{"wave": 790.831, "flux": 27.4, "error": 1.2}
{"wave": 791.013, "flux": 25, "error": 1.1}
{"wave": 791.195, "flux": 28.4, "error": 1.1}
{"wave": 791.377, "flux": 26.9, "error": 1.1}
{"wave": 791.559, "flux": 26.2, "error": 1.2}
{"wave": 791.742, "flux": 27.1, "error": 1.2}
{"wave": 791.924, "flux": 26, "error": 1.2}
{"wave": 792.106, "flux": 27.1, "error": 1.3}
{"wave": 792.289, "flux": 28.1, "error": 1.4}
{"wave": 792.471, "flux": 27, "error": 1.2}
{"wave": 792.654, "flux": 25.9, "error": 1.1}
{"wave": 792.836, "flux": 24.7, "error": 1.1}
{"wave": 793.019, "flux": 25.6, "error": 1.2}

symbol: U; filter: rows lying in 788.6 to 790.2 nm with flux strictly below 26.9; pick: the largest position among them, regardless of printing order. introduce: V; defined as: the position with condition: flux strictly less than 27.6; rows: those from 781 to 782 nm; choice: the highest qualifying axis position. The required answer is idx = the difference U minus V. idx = 7.60 nm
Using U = 789.375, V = 781.778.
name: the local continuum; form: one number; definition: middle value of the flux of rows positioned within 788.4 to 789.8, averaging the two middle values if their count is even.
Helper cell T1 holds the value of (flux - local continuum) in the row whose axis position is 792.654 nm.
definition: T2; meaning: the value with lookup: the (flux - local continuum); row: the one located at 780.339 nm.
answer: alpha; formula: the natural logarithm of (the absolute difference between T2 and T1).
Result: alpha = 0.7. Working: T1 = -1.7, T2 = 0.4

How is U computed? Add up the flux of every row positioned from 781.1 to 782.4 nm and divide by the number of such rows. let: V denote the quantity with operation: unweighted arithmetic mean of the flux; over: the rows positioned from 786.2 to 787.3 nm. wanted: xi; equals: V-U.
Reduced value 1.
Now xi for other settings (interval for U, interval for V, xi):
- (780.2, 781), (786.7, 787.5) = -3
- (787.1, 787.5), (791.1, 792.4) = 0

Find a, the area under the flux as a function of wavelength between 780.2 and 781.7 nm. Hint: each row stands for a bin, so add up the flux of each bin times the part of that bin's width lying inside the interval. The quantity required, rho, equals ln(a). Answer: 3.80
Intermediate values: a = 44.6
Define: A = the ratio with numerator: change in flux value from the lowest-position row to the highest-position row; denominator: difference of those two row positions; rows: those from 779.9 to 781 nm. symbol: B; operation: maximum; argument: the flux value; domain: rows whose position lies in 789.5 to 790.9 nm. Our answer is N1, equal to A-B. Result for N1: -29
